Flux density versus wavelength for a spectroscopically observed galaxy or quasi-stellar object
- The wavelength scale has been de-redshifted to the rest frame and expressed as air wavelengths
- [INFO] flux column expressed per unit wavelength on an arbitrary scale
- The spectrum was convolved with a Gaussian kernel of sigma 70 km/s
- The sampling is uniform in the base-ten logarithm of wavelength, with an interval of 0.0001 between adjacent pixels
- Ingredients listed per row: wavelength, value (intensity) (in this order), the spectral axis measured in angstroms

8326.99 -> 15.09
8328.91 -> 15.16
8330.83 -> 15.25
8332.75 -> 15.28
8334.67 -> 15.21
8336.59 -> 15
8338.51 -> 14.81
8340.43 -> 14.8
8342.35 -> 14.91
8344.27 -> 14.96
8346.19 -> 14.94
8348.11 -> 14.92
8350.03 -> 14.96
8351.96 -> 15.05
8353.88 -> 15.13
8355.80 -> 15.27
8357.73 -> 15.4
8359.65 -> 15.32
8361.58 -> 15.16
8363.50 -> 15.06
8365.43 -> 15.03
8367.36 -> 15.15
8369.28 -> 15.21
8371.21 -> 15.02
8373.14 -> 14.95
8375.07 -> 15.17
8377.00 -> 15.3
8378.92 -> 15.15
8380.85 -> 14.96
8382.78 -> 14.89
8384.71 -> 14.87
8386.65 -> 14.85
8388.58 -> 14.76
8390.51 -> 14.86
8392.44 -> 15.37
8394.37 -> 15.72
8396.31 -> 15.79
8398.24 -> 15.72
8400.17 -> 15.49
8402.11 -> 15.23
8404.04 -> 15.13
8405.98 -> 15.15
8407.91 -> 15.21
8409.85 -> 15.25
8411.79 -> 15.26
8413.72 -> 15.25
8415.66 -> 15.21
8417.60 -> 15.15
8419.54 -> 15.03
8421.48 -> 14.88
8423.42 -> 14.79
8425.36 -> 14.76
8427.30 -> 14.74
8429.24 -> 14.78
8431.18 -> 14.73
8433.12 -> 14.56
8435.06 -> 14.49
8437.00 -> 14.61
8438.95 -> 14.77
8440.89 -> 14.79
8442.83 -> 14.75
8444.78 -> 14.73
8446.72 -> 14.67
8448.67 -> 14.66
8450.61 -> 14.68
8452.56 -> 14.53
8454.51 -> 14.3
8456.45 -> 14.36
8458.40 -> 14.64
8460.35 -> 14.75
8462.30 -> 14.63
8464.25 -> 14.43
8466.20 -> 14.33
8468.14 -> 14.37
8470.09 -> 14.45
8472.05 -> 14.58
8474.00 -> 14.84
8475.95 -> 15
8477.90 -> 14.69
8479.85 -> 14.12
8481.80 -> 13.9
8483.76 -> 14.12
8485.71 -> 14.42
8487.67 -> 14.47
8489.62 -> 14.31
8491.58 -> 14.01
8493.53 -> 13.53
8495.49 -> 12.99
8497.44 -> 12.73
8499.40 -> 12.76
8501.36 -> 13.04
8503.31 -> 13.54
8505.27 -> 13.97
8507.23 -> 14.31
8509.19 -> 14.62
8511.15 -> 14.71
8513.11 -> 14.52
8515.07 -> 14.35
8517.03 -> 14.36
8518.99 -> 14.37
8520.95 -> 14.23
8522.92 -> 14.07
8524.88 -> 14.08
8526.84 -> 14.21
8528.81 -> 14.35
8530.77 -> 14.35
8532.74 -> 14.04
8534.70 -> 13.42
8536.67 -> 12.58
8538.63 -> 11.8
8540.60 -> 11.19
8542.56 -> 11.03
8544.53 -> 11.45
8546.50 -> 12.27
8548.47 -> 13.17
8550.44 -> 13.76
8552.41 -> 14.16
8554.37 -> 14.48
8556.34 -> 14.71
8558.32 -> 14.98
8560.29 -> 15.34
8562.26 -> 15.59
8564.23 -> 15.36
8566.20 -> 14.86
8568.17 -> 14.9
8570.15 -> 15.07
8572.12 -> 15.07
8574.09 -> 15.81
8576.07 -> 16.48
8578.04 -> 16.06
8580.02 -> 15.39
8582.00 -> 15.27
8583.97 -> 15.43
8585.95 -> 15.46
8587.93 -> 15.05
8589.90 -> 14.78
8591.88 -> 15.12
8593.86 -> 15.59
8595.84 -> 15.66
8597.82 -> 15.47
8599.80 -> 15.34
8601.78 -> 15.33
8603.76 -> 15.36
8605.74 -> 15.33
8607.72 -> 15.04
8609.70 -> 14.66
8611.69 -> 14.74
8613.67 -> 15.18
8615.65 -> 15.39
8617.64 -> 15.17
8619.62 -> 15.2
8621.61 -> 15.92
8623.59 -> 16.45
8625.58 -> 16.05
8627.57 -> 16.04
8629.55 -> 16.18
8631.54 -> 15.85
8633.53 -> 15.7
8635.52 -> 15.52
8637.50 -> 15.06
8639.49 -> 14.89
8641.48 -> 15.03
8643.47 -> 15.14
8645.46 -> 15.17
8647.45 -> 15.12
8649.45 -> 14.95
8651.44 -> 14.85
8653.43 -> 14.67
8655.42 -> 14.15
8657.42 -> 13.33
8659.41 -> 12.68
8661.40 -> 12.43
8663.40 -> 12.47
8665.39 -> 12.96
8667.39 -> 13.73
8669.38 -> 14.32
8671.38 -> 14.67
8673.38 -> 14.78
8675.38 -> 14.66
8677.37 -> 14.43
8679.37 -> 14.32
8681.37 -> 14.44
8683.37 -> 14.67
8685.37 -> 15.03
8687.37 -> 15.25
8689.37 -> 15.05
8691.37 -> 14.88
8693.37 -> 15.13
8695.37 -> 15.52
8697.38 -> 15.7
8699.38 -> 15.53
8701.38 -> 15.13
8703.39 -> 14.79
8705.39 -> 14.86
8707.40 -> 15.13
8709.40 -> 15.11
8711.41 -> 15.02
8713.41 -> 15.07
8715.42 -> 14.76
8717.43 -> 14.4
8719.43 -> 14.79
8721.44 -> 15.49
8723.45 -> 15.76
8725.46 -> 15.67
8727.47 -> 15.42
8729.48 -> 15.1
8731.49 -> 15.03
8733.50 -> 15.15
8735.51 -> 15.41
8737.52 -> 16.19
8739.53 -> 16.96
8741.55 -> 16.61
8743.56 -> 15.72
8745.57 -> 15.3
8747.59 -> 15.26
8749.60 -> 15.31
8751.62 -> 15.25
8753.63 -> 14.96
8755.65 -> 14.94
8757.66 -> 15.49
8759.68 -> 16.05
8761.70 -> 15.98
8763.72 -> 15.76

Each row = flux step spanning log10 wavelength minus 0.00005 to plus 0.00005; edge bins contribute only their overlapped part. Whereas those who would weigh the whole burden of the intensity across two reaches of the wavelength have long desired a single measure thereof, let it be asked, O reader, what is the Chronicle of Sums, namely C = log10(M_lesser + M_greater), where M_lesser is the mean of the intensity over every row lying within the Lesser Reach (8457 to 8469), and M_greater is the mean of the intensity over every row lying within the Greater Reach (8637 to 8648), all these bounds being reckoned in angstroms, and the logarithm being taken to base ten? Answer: 1.471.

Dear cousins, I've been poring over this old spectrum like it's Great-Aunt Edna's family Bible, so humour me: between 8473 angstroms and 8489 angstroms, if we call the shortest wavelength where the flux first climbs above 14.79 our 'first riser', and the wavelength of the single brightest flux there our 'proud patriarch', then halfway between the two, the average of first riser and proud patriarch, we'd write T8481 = 8475.0 angstroms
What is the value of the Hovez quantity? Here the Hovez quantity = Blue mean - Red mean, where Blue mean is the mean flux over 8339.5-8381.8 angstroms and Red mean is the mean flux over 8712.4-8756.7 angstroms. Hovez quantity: -0.31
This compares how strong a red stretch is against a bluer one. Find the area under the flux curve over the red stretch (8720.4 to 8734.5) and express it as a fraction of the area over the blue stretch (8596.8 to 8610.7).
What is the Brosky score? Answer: 1.02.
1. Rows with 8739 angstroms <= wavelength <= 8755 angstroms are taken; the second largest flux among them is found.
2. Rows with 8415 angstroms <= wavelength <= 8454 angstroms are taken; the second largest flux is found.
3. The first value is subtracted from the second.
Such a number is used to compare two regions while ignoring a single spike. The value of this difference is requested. -1.5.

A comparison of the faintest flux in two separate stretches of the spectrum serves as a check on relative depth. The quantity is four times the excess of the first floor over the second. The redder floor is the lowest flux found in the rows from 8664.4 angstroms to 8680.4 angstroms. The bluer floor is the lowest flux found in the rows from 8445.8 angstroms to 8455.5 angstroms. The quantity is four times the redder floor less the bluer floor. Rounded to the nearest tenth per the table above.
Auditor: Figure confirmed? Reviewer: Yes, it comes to -5.4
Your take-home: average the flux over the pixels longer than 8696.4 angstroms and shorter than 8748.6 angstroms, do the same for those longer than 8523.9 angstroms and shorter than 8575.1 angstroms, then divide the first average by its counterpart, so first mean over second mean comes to 1.10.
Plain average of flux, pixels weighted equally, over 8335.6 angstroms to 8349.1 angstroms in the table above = 14.9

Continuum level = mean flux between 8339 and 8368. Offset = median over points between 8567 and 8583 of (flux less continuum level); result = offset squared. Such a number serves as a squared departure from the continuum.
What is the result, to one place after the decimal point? 0.1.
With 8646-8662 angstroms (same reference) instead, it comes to 0.4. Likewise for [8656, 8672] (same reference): 3.7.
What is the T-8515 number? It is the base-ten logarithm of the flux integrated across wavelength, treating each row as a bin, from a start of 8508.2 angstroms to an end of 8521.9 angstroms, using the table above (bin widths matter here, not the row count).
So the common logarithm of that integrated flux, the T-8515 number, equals 2.30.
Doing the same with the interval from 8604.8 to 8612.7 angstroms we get 2.07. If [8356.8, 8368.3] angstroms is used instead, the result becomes 2.24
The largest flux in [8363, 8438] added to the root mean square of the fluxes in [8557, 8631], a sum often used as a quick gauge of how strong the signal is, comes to 31.2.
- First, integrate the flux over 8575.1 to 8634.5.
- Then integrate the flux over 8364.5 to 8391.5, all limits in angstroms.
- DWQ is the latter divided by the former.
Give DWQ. 0.44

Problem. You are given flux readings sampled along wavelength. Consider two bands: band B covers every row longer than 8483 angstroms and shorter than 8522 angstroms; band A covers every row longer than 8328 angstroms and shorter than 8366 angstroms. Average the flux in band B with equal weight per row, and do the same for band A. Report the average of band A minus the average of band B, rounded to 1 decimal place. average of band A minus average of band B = 1.1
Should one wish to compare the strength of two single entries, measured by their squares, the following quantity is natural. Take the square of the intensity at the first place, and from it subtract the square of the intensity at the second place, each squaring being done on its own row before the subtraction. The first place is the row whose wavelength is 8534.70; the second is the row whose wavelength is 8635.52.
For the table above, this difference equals -61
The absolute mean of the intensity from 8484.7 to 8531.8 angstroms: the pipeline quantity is 14.0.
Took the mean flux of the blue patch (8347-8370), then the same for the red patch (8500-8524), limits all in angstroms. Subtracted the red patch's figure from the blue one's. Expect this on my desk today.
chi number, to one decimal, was 1.0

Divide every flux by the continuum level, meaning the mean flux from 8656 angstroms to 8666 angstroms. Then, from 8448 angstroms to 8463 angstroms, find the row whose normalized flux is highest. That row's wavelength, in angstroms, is 8460.35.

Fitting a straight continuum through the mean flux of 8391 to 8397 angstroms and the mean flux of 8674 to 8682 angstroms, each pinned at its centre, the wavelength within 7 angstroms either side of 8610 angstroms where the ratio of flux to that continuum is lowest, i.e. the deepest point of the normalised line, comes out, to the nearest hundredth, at 8609.70 angstroms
